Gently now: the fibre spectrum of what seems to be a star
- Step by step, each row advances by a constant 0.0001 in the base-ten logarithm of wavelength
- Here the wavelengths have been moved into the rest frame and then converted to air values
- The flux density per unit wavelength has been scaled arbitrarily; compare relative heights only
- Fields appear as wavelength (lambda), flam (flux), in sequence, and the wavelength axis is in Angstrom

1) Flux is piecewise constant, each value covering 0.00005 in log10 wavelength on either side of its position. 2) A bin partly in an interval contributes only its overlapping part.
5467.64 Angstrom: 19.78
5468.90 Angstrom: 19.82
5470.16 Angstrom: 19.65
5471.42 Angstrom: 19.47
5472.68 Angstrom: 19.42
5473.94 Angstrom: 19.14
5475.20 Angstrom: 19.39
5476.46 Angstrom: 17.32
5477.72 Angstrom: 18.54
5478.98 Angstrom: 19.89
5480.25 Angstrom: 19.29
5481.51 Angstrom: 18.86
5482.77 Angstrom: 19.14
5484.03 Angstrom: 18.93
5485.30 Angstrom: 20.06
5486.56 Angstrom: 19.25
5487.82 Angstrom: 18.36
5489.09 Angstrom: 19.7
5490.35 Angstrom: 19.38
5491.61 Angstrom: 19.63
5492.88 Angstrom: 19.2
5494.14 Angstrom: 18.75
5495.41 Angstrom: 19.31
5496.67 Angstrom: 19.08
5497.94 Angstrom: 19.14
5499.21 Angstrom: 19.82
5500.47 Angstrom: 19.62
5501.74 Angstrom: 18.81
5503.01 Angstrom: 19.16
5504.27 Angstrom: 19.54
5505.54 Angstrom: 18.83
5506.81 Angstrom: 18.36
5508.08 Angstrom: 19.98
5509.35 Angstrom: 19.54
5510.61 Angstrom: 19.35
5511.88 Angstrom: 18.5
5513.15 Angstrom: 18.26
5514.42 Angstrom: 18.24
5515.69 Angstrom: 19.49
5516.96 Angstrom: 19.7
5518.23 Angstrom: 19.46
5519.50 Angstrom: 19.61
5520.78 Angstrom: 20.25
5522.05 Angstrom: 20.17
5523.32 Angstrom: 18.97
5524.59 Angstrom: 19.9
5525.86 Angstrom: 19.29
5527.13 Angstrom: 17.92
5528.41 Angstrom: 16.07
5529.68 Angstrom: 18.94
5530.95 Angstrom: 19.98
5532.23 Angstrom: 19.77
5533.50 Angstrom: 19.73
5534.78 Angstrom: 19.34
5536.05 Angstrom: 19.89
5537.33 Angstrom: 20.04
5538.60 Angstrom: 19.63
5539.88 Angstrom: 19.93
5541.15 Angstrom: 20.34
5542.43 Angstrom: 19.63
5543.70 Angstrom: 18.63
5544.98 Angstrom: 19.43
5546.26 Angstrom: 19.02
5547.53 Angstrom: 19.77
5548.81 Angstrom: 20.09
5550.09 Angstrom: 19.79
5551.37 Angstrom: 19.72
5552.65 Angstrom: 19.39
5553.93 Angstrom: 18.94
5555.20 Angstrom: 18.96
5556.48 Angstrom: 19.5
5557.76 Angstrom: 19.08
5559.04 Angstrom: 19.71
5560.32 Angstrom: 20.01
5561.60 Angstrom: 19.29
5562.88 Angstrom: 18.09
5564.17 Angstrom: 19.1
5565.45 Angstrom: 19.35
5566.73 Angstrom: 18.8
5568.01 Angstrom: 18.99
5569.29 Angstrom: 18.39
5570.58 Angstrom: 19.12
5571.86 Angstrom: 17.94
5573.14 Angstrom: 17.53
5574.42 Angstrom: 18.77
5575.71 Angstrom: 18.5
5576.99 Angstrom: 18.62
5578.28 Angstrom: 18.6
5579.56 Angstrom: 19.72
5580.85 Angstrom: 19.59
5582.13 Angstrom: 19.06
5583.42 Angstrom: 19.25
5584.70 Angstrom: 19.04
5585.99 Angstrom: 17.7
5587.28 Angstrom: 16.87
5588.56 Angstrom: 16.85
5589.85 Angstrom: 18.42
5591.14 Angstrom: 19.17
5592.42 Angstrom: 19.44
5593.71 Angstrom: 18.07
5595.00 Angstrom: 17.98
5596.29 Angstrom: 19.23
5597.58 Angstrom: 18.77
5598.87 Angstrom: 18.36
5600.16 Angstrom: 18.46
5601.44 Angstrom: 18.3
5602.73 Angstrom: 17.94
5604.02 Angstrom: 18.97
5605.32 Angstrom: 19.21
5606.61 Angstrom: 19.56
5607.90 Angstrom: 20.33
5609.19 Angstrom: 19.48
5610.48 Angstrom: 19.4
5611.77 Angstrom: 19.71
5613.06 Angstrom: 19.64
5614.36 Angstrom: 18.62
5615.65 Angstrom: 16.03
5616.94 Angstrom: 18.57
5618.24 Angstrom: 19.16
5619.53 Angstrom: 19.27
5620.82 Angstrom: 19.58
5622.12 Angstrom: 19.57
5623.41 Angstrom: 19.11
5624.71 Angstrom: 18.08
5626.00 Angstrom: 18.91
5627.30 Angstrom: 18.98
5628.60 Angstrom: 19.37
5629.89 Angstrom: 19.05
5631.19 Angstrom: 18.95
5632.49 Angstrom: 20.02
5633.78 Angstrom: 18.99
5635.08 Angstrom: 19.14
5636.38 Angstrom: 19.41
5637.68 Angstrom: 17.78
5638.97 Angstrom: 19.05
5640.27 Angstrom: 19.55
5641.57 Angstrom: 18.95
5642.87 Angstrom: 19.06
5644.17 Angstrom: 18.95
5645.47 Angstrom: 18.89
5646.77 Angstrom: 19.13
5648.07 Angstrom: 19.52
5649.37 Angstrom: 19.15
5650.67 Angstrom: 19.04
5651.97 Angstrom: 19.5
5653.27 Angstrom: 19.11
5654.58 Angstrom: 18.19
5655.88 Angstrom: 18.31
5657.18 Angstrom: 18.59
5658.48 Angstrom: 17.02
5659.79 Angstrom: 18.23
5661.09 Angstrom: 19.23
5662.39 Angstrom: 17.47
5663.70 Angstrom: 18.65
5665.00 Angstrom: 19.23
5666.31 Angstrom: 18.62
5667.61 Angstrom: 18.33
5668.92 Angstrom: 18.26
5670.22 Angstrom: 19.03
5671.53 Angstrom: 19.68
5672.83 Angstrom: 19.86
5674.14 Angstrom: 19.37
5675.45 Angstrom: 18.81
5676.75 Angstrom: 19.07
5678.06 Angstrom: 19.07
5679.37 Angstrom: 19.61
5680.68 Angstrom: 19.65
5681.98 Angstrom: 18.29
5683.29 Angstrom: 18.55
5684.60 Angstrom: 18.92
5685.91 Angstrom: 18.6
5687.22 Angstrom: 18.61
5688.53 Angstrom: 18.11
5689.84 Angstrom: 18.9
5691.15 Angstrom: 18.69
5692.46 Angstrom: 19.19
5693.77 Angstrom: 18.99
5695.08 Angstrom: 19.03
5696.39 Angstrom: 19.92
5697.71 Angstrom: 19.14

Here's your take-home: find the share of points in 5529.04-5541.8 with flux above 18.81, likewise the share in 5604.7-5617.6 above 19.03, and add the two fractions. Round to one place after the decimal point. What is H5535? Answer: 1.7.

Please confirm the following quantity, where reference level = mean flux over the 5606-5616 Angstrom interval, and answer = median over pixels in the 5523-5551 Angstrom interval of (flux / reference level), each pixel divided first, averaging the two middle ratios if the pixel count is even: 1.03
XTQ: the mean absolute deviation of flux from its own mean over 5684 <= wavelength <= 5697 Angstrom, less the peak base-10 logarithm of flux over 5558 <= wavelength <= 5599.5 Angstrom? -0.99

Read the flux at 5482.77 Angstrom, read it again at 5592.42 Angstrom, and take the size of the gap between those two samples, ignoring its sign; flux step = 0.30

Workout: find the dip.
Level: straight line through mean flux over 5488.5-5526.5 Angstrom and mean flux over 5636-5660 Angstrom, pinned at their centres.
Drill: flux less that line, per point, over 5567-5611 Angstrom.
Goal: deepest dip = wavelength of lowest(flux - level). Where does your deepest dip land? 5588.56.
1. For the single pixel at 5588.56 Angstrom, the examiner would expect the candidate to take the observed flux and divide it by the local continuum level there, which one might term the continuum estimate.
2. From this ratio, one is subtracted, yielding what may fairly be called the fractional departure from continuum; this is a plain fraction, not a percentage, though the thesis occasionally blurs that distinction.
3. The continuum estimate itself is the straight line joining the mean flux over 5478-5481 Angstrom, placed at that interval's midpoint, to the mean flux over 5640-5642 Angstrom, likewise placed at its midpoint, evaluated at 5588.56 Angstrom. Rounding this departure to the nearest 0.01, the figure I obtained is -0.13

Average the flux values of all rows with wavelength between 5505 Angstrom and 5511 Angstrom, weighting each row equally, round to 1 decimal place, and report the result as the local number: 19.2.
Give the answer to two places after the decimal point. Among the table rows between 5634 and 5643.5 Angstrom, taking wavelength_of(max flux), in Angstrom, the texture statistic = 5640.27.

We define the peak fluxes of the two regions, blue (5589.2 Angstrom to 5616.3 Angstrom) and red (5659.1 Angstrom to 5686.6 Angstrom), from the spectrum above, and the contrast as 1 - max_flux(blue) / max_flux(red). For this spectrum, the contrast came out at -0.024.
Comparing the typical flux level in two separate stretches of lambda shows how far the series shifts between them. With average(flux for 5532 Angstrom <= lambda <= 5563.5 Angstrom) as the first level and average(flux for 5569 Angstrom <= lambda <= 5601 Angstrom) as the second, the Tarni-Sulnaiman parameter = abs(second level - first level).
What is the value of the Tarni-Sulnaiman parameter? 0.97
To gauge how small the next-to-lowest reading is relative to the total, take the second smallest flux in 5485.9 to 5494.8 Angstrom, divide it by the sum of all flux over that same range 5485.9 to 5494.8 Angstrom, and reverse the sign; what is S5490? -0.14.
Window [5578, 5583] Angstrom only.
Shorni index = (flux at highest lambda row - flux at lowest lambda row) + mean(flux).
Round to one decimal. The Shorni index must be 19.7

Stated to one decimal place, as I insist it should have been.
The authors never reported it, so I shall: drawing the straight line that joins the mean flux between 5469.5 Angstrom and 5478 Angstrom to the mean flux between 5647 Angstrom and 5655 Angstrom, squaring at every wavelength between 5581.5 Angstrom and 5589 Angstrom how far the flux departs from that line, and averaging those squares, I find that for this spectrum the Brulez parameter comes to 1.9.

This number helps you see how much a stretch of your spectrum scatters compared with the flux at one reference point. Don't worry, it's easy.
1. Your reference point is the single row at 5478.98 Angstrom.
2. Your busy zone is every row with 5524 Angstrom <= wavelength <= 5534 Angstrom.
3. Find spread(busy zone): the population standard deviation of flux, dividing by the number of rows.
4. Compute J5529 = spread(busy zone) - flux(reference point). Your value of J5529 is -18.6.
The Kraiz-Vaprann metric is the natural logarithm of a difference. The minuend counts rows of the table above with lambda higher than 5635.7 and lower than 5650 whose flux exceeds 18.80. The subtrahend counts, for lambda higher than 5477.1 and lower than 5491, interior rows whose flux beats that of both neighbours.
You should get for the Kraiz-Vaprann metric 1.8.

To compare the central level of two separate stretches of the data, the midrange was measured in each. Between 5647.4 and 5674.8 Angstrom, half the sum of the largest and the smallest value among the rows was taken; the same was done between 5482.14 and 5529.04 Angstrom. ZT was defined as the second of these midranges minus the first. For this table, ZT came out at -0.28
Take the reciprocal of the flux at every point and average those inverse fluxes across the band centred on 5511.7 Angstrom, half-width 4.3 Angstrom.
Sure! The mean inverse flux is 0.0526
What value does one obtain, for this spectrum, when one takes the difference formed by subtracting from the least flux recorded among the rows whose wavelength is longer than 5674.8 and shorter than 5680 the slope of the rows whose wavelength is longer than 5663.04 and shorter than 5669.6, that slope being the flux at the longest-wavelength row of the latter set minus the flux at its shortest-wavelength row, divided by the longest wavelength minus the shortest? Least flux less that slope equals 18.9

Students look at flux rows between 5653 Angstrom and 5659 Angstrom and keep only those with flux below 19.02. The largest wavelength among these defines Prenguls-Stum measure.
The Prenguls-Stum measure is 5658.48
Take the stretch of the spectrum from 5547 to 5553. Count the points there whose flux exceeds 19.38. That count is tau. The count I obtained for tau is 5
